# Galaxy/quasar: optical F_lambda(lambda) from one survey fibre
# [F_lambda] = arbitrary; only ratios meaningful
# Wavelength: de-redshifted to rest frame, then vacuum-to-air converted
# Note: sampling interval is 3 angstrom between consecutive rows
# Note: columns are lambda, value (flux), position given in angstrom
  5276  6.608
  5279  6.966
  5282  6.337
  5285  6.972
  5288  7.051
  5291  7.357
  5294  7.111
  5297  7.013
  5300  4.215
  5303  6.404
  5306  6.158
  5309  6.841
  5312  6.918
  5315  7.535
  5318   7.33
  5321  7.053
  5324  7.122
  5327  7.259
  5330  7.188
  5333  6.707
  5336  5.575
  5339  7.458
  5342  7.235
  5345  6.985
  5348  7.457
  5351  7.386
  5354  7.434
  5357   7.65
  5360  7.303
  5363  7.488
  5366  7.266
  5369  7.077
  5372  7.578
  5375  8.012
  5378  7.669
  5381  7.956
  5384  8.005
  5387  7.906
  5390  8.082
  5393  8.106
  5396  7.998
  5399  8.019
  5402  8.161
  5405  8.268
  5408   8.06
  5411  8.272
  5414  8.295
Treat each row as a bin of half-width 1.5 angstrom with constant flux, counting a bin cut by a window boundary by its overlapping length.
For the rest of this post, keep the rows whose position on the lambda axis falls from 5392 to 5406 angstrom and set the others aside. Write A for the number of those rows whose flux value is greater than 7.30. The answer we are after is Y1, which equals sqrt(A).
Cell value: 2.2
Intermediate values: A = 5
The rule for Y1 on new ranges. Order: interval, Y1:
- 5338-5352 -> 1.7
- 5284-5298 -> 1.0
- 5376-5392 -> 2.2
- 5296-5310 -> 0.0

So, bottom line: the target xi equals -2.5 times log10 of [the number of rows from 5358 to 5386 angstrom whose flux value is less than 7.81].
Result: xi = -1.9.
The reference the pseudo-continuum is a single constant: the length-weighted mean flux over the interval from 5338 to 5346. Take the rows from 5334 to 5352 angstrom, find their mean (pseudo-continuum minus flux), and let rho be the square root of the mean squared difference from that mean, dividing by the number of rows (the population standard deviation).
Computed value 0.7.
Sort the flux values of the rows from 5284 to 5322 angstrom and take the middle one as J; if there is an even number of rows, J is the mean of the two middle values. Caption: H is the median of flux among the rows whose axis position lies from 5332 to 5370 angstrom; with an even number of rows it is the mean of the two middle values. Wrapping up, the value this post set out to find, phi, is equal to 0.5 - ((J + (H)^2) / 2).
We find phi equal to -29.7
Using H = 7.3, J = 7.0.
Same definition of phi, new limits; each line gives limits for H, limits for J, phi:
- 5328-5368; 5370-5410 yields -30.2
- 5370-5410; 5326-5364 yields -35.2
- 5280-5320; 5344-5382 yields -27.5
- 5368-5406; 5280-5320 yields -35.0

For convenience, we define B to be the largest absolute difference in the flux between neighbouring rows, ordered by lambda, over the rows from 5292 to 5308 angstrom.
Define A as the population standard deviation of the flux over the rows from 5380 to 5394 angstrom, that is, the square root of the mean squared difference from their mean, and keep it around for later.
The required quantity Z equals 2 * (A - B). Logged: -5.4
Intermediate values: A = 0.08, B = 2.80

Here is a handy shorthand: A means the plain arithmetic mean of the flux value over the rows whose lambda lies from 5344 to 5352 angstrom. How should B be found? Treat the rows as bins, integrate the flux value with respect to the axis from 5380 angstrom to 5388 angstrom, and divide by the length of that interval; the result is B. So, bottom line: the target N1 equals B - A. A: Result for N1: 0.7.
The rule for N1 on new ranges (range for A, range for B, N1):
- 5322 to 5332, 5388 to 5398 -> 0.9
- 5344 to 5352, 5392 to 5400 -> 0.8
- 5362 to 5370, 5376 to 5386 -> 0.6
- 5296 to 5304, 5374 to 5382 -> 2.0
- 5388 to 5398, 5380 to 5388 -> -0.1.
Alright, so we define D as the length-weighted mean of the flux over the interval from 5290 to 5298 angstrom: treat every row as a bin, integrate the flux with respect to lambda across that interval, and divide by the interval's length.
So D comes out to 7.16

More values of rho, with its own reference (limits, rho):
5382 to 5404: 0.1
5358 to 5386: 0.3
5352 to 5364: 0.1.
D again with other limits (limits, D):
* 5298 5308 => 5.73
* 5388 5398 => 8.05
